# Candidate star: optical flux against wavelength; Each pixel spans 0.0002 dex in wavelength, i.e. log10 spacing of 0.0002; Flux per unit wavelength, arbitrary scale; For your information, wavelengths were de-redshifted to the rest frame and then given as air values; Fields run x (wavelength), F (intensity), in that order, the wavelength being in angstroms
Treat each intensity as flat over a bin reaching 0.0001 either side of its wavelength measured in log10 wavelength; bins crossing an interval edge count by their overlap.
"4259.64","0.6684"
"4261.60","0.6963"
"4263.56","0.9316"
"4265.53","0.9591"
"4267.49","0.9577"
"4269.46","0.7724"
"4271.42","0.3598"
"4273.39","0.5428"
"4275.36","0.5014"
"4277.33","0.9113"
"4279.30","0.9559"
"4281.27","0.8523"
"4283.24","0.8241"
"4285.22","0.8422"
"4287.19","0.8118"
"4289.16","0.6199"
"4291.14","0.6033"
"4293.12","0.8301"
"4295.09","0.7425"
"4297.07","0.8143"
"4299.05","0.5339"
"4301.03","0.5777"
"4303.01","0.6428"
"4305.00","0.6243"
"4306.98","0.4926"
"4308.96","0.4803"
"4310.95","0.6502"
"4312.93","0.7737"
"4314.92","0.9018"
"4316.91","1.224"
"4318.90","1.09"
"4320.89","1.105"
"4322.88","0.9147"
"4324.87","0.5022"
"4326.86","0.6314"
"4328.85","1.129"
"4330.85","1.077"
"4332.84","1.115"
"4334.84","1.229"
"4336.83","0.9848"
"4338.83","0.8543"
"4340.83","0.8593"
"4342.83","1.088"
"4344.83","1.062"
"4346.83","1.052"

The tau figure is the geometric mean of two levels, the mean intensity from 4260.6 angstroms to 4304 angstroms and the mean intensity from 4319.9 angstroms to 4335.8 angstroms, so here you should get 0.84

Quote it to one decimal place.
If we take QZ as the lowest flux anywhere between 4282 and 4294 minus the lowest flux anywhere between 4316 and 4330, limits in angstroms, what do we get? 0.1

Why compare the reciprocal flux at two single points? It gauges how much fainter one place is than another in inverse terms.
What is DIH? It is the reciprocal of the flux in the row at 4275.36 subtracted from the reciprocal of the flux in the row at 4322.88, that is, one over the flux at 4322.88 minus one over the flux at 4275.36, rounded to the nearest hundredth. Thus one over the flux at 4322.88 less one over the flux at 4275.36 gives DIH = -0.90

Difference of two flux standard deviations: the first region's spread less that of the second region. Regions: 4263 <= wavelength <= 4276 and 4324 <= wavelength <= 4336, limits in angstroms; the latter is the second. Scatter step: -0.05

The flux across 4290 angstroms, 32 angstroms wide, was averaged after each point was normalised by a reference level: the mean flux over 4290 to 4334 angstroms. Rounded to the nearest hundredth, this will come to 0.92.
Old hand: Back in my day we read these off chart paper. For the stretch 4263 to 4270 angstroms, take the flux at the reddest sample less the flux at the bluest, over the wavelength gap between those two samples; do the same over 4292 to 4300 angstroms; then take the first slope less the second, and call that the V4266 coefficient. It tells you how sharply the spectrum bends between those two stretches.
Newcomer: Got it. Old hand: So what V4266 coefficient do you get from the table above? 0.023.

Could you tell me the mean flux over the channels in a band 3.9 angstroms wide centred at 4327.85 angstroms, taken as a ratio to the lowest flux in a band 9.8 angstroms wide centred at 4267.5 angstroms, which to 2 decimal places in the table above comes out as 2.45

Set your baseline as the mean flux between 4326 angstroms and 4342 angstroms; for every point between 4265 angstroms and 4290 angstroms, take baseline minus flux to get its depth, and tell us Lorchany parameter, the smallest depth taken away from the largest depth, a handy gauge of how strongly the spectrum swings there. 0.60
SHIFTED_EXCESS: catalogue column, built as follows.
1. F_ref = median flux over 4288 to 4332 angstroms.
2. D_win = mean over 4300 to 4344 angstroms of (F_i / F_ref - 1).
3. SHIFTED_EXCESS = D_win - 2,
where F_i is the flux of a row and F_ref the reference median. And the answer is -1.76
